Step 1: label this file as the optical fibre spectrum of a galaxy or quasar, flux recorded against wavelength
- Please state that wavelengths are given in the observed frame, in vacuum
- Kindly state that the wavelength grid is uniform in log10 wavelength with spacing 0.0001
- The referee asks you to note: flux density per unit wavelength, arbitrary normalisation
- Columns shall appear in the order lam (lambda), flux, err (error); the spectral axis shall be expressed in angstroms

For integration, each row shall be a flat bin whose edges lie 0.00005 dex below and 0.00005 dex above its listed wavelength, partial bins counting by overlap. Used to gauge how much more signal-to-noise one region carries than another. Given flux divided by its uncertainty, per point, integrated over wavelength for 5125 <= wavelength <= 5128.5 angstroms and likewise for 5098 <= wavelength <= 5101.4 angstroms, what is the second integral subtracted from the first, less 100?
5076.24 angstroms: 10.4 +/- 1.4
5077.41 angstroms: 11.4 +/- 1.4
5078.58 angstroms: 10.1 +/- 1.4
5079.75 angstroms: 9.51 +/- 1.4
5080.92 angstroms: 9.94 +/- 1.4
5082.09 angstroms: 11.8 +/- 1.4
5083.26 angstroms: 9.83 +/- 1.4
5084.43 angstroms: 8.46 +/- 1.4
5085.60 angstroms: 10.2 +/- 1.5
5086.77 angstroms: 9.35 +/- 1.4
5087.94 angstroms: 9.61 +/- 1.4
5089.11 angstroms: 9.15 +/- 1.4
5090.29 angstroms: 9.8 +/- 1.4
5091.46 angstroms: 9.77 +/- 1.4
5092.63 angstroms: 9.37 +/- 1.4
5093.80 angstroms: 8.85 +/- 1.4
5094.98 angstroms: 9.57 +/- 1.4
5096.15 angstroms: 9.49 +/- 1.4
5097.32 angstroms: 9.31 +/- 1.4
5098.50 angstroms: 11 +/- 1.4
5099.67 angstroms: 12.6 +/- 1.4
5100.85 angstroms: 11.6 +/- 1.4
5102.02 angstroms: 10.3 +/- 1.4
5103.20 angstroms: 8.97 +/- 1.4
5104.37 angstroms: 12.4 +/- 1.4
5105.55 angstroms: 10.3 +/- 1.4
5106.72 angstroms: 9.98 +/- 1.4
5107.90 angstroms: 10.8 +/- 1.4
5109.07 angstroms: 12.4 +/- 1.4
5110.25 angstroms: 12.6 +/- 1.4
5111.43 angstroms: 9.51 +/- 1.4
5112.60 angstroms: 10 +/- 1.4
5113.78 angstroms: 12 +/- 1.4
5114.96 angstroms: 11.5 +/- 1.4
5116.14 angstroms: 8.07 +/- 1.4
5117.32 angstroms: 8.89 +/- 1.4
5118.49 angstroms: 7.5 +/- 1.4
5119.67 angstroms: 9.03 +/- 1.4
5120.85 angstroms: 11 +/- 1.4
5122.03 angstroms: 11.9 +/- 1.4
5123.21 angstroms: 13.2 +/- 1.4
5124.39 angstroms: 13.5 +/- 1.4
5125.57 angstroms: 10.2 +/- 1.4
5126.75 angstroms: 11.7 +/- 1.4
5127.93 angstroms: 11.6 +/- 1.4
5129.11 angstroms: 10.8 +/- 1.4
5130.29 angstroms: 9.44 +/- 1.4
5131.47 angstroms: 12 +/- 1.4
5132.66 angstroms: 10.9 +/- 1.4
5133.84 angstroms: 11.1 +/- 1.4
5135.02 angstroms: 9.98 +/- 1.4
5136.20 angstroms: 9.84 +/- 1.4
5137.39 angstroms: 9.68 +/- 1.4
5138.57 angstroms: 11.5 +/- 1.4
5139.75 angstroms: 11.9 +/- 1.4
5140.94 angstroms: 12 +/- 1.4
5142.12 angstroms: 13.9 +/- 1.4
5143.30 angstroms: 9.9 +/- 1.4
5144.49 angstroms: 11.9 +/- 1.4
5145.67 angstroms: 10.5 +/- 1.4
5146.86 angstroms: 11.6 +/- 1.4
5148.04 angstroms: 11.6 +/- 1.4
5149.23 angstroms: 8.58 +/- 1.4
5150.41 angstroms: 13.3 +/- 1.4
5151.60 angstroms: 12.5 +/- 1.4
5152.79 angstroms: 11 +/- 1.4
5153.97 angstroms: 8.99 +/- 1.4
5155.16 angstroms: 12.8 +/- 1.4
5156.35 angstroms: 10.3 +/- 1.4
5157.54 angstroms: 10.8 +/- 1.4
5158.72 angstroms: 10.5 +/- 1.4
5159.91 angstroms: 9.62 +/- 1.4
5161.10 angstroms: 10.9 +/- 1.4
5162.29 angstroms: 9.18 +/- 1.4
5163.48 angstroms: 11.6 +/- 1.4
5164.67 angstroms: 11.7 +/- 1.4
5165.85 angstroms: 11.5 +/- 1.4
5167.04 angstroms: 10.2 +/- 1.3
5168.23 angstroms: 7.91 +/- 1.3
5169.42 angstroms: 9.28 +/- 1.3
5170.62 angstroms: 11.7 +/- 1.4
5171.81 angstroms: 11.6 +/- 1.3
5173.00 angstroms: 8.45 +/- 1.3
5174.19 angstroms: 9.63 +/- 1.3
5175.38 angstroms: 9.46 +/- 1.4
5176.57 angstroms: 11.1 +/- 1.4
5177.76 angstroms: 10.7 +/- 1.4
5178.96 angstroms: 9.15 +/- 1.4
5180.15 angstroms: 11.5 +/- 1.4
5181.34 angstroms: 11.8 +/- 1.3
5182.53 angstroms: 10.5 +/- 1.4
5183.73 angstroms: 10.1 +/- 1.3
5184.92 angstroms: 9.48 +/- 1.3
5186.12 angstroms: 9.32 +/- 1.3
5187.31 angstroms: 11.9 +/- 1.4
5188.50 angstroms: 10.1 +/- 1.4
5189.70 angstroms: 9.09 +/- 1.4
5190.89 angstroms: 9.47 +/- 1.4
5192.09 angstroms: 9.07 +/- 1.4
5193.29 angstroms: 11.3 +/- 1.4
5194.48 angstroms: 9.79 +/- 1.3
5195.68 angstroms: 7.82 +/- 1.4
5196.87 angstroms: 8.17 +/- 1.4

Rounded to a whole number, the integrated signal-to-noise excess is -101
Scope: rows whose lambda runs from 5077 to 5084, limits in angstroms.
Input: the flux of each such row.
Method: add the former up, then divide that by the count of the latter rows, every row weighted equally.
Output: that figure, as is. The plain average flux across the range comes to 10.4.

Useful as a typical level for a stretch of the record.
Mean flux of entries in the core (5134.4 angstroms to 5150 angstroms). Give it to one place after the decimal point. 11.0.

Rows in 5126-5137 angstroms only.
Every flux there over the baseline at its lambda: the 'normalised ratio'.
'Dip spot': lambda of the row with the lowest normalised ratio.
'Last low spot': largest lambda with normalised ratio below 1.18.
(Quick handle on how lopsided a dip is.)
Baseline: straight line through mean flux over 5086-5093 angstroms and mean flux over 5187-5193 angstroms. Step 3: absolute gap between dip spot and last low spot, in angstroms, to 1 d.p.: 5.9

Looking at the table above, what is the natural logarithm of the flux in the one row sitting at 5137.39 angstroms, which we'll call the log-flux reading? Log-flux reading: 2.27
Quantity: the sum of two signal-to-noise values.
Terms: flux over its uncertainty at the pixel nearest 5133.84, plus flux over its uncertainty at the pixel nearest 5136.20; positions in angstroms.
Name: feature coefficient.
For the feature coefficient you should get 15.0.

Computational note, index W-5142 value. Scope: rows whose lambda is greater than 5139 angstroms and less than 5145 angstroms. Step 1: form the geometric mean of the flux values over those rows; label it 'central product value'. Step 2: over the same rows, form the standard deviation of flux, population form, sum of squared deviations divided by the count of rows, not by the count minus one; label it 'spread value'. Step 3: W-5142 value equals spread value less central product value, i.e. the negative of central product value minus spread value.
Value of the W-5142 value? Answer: -10.6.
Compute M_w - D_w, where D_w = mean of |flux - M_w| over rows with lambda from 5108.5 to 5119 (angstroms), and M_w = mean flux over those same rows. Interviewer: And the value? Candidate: 8.6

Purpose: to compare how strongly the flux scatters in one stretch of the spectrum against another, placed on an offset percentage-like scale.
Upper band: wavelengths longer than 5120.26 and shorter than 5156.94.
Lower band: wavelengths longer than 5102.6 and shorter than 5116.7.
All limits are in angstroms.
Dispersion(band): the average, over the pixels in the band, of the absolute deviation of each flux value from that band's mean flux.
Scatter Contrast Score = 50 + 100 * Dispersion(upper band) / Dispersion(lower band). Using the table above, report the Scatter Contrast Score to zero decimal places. 137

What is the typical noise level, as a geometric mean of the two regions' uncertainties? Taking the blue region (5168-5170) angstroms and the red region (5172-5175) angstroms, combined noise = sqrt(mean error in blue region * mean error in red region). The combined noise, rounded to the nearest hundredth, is 1.30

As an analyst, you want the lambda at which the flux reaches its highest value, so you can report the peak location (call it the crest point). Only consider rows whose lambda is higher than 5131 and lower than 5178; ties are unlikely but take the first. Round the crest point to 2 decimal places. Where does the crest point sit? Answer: 5142.12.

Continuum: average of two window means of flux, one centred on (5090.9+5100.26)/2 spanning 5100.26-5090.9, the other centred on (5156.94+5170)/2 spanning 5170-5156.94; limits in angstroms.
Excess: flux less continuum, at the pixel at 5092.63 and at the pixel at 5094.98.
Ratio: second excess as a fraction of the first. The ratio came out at 0.7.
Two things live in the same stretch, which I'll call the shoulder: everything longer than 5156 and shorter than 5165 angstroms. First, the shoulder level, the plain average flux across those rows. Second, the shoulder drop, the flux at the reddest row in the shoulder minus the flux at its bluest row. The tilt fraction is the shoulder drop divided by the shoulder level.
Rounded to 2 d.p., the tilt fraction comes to 0.13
